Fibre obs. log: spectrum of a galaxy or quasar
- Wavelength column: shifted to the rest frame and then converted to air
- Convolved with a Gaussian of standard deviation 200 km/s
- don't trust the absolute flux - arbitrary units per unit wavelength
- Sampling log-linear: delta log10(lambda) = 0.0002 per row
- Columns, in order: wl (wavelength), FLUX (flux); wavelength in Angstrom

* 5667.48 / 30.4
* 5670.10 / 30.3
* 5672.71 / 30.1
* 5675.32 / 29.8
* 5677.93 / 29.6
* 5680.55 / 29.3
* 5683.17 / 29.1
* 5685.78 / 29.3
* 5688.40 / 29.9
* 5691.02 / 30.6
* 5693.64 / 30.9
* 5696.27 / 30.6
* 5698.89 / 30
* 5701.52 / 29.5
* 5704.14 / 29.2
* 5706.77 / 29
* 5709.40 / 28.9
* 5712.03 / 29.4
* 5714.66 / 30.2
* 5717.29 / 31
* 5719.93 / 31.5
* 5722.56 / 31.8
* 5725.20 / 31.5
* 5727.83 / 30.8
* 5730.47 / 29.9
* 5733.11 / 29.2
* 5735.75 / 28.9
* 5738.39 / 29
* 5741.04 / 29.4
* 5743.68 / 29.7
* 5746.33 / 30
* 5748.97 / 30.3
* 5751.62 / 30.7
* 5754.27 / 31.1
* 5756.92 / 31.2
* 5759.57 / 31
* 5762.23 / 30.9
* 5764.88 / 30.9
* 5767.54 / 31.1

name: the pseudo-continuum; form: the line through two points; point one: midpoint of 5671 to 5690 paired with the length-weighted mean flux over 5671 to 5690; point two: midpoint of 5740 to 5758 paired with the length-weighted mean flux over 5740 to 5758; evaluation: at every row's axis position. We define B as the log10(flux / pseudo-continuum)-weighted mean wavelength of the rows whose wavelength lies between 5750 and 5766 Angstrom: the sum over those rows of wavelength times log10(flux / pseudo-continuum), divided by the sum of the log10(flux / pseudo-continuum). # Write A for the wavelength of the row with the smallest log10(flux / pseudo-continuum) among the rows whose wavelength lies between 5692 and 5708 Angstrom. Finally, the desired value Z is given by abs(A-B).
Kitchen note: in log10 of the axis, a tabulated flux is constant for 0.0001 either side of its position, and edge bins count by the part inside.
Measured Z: 51.1 Angstrom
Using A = 5706.77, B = 5757.9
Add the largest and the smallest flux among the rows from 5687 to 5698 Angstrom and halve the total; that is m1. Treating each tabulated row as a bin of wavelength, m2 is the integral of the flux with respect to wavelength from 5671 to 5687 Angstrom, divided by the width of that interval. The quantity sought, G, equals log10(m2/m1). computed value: -0.012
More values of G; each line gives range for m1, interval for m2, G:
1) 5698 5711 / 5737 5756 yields 0.009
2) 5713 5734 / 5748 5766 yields 0.005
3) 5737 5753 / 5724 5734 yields 0.008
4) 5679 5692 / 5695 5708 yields -0.003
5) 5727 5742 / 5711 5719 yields 0.006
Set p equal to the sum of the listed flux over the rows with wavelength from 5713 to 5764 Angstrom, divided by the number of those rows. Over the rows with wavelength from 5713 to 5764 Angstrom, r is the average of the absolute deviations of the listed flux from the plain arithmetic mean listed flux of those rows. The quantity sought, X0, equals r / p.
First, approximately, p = 30.4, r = 0.76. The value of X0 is 0.025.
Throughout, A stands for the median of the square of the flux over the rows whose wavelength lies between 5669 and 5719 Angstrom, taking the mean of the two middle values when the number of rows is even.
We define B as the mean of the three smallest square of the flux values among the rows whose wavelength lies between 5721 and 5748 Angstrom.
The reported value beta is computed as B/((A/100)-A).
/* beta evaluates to -0.96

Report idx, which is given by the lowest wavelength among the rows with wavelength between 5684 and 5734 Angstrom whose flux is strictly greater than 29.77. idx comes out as 5688.40 Angstrom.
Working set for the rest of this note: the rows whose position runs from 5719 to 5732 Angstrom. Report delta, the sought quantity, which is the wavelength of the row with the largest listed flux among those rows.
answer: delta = 5722.56 Angstrom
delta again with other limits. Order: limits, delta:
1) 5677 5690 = 5688.40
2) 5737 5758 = 5756.92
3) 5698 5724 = 5722.56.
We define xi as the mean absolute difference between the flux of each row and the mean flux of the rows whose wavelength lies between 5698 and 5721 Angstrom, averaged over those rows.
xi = 0.73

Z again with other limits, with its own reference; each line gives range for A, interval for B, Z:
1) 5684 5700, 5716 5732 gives 36.1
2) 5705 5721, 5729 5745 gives 28.0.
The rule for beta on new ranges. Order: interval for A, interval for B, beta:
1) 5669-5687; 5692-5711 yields -0.97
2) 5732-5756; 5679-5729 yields -0.96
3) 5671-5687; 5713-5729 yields -1.10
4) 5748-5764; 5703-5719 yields -0.89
